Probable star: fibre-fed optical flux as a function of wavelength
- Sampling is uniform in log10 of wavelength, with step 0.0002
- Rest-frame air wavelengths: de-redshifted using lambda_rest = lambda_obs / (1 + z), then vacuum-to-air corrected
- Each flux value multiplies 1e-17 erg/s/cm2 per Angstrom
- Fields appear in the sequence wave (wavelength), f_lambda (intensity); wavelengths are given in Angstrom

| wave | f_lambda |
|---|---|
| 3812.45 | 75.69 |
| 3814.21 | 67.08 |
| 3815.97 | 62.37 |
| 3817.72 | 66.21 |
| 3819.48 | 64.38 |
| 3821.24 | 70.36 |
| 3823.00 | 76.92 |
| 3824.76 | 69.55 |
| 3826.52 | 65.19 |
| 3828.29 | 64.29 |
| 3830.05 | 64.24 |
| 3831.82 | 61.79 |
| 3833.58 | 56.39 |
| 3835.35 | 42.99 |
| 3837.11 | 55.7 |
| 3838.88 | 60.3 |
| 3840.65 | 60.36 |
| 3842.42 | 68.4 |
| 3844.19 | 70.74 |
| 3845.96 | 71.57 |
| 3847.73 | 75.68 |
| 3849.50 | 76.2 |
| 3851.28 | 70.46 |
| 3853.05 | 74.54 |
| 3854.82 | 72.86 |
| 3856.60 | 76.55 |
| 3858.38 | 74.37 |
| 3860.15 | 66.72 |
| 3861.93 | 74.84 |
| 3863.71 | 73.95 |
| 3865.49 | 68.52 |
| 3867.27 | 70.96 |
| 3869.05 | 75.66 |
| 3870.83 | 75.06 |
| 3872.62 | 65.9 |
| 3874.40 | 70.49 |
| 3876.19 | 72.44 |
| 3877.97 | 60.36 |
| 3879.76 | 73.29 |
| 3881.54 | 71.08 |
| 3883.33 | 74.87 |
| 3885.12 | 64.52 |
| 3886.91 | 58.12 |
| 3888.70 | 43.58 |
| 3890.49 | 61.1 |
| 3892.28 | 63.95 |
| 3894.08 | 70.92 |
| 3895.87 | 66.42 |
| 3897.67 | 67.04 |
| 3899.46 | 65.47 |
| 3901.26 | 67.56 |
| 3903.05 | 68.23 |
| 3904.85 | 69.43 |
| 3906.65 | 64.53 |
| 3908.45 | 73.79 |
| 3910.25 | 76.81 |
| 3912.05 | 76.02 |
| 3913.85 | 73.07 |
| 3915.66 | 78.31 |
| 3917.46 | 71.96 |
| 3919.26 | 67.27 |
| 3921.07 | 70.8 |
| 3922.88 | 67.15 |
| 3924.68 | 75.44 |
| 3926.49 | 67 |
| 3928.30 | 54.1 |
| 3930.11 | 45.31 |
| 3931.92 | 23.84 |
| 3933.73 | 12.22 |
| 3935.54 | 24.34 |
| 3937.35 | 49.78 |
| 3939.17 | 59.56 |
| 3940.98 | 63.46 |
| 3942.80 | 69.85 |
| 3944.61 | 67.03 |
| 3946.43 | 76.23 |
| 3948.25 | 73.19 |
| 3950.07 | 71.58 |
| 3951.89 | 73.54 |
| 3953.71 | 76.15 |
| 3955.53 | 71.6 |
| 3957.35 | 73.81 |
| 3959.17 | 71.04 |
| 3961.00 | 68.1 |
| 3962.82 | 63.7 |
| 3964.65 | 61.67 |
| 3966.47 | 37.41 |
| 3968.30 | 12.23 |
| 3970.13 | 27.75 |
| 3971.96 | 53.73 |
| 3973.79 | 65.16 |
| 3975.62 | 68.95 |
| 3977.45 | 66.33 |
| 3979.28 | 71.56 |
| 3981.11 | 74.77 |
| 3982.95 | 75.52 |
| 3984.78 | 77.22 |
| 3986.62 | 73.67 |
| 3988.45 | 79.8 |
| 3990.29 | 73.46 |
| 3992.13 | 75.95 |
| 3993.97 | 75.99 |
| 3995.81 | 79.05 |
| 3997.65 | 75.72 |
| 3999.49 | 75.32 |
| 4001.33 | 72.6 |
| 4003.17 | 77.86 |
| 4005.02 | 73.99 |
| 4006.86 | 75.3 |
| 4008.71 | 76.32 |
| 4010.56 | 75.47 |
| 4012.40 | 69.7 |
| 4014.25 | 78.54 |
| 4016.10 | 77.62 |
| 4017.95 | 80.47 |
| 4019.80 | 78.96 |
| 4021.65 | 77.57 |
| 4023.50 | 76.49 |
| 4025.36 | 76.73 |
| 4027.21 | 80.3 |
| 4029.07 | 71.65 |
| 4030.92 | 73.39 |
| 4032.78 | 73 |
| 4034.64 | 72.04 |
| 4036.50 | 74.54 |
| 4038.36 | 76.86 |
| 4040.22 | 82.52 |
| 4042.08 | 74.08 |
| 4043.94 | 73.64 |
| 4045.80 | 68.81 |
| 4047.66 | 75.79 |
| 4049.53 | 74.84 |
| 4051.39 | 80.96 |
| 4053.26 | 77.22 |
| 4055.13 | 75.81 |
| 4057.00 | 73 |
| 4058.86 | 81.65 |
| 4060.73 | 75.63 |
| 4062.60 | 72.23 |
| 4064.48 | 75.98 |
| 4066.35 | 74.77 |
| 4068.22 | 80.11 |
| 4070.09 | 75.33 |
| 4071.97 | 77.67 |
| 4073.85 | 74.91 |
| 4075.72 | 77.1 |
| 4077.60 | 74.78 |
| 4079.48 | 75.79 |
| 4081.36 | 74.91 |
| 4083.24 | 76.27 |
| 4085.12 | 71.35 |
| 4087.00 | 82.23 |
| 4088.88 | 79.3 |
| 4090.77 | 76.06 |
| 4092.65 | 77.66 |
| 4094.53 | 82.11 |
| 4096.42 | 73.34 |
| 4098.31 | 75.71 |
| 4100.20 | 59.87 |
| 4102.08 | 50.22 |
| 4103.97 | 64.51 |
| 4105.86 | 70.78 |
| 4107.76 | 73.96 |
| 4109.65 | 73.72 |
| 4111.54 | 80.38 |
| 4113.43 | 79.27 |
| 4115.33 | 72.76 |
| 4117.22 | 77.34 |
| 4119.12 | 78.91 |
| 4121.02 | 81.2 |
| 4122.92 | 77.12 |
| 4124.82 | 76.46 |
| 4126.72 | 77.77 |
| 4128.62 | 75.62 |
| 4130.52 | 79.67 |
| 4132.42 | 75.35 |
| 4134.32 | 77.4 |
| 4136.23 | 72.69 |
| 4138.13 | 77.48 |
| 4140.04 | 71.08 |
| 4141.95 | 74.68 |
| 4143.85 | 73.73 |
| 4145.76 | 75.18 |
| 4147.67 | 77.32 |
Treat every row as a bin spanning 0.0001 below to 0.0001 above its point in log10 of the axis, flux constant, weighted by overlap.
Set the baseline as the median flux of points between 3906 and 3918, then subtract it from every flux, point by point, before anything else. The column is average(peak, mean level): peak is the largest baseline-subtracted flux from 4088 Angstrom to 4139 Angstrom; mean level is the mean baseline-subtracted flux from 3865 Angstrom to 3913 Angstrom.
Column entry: 1.27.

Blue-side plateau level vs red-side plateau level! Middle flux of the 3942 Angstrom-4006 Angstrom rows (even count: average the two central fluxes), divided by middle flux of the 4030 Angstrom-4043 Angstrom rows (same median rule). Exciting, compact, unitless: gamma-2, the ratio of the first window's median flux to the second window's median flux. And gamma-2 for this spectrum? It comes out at 0.99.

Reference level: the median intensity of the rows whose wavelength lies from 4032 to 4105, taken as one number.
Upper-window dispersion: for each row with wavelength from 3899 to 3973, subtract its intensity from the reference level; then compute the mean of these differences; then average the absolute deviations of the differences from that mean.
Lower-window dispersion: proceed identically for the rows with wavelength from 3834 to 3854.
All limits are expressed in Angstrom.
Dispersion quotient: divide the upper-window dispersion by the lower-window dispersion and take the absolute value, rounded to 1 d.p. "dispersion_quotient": 1.6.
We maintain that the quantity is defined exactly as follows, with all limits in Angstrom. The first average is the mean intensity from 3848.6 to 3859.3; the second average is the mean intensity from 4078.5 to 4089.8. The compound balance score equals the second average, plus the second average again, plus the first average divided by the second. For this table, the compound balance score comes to 154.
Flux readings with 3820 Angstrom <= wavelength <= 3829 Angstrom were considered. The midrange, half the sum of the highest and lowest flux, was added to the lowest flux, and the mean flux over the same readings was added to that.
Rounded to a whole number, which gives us 204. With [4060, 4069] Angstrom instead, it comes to 224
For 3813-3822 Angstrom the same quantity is 195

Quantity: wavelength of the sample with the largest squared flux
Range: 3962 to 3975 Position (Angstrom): 3973.79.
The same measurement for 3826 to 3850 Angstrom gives 3849.50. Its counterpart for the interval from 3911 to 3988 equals 3915.66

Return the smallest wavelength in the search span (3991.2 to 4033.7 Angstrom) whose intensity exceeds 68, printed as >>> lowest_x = 3992.13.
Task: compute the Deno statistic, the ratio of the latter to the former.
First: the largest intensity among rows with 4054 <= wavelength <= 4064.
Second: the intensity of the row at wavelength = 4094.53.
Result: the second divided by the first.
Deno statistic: 1.01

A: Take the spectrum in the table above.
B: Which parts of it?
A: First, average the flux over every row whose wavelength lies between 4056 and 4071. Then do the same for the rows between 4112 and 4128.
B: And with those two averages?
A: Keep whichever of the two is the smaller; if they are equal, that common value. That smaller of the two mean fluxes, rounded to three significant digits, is 76.1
